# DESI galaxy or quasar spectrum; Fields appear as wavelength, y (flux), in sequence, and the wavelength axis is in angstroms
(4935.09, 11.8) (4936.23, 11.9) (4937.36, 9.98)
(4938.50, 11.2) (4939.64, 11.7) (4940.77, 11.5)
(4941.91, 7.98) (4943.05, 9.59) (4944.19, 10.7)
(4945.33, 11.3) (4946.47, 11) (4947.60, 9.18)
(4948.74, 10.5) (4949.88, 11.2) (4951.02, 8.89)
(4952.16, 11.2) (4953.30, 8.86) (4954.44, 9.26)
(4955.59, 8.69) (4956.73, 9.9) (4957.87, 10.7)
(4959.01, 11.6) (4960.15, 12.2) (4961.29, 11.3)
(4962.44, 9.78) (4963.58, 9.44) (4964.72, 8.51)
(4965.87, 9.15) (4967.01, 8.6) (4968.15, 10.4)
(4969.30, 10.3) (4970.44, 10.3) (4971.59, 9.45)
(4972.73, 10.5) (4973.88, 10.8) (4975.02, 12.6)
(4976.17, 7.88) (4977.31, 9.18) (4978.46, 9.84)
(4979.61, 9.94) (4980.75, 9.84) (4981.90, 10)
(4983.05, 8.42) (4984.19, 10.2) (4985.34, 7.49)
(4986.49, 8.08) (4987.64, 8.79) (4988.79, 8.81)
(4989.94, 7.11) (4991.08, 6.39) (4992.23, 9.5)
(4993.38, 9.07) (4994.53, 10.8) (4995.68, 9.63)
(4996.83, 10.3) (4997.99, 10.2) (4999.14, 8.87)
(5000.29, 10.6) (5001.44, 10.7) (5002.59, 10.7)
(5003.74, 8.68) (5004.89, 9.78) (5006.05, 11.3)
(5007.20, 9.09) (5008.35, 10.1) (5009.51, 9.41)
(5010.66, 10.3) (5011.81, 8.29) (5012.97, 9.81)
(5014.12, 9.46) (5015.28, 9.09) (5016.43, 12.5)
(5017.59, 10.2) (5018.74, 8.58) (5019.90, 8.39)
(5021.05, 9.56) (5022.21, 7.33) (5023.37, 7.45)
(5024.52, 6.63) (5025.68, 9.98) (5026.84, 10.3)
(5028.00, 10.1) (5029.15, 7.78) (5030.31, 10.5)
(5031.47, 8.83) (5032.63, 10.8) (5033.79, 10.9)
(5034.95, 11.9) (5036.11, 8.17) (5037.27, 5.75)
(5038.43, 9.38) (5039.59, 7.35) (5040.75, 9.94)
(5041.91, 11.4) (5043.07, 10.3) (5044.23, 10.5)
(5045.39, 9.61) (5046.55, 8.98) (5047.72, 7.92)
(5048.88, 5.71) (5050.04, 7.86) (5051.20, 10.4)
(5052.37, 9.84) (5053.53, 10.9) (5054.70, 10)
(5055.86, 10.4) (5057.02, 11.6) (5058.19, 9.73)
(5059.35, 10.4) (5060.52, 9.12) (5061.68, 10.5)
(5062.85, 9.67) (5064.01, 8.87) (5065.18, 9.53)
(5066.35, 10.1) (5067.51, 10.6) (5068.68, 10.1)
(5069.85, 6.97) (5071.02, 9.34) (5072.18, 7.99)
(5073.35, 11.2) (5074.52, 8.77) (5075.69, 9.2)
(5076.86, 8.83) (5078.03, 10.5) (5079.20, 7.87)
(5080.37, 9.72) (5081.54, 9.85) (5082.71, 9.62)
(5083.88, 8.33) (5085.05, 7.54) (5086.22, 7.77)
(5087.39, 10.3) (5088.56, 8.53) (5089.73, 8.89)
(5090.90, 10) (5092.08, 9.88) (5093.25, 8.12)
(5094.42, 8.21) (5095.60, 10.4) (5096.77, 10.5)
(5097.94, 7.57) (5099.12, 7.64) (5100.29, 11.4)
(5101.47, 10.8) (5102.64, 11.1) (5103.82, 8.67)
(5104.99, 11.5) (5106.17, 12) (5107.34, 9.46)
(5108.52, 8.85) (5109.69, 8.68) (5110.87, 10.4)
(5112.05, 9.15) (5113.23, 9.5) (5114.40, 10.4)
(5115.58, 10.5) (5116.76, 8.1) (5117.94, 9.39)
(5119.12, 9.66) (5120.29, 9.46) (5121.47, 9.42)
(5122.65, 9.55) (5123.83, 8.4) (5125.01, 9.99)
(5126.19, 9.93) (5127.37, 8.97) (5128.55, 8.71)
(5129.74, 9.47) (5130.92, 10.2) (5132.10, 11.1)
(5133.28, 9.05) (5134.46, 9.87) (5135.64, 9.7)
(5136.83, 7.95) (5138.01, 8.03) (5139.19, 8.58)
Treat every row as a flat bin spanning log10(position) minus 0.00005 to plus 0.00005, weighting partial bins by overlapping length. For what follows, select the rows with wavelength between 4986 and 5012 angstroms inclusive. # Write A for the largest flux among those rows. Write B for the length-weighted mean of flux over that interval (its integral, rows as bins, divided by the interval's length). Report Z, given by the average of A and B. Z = 10.4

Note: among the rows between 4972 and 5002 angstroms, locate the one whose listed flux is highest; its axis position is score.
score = 4975.02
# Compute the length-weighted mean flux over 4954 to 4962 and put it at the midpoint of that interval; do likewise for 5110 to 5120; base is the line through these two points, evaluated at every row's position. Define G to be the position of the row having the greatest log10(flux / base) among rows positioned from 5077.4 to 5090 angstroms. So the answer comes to 5078.03 angstroms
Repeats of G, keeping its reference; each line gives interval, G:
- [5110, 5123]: 5115.58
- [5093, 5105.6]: 5104.99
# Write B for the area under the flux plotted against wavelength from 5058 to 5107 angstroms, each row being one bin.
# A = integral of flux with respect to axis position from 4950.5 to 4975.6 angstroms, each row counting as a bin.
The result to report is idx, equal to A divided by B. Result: 0.5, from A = 254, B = 464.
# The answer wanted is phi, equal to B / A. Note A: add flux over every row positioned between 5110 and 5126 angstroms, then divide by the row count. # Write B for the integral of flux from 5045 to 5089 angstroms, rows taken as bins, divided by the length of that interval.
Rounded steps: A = 9.5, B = 9.3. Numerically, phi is 0.98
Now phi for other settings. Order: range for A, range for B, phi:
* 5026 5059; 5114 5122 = 1.00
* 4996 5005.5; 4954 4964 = 1.04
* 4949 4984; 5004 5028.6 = 0.94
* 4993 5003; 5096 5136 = 0.96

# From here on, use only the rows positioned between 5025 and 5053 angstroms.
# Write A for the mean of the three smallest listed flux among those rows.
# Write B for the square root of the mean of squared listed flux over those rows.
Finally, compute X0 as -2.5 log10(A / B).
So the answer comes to 0.45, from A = 6.3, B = 9.48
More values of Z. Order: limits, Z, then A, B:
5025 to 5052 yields 10.6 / 11.9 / 9.3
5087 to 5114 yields 10.8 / 12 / 9.6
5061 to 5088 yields 10.2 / 11.2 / 9.3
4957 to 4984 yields 11.3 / 12.6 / 10.0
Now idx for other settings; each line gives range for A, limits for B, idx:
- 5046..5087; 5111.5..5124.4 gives 3.1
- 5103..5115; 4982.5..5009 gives 0.5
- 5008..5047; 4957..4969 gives 3.0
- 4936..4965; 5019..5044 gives 1.3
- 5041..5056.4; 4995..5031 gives 0.4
